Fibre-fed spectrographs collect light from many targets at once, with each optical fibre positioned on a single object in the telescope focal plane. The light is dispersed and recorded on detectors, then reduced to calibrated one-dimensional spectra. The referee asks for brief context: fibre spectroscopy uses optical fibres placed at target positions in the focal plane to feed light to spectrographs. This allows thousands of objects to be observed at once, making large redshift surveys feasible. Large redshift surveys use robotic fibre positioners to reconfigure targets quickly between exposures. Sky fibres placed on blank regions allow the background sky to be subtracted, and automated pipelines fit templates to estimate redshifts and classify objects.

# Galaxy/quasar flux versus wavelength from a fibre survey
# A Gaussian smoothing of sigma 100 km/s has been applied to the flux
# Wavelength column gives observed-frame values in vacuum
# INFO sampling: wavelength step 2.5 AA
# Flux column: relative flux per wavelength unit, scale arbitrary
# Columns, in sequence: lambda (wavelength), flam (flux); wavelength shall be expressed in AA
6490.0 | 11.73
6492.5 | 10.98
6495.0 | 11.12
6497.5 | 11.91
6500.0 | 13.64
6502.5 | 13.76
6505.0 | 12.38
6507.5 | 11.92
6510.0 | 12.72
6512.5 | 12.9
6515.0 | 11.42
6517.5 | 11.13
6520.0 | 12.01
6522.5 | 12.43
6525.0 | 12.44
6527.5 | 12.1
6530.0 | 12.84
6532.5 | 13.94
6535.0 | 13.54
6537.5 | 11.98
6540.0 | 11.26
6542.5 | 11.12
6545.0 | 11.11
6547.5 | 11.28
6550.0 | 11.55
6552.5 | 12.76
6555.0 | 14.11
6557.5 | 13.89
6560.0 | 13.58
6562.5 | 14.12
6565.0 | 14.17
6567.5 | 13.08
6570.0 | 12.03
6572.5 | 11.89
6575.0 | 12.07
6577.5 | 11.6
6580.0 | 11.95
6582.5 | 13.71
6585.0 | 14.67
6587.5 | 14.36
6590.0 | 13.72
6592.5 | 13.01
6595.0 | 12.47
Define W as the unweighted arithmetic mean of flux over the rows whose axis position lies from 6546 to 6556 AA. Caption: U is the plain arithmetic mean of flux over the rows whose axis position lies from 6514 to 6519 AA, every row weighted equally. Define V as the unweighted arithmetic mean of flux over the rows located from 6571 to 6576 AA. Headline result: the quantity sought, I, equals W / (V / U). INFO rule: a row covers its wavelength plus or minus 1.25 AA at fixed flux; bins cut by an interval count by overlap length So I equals 11.7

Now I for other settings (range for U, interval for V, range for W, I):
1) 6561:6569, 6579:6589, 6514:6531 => 12.2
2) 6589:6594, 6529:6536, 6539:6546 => 11.1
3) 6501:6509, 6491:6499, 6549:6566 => 15.1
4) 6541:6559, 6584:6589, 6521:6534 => 10.8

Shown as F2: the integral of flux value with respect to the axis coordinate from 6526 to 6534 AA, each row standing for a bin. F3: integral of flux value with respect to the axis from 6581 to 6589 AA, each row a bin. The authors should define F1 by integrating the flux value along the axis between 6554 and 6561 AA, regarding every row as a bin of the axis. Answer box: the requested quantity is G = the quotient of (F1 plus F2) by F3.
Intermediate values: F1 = 97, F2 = 104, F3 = 113.3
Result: 1.77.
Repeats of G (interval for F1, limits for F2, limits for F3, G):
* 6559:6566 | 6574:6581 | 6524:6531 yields 2.07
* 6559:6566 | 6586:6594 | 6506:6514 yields 2.08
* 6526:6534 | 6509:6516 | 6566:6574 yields 1.92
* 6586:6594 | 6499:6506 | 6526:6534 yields 1.95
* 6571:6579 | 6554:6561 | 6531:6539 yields 1.83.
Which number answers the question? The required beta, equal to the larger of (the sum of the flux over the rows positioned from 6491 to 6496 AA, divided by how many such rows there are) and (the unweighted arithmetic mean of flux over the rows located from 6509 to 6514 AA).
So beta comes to 12.8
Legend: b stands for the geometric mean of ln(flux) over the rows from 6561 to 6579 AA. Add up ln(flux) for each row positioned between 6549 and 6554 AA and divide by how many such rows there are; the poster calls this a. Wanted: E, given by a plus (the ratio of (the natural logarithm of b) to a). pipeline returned 2.87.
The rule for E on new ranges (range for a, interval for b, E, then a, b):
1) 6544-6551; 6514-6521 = 2.79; 2.43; 2.44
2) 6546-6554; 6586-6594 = 2.86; 2.47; 2.62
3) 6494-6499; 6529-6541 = 2.82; 2.44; 2.54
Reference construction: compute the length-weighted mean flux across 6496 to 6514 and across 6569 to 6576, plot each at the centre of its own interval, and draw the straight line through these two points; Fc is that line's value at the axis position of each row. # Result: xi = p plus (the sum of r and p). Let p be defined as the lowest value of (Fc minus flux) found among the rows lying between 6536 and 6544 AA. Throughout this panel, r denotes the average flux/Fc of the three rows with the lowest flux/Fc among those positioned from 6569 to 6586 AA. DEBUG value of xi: 1.8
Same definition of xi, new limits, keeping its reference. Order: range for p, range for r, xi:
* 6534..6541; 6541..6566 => -1.4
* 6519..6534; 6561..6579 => -2.1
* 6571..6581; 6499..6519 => 0.7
